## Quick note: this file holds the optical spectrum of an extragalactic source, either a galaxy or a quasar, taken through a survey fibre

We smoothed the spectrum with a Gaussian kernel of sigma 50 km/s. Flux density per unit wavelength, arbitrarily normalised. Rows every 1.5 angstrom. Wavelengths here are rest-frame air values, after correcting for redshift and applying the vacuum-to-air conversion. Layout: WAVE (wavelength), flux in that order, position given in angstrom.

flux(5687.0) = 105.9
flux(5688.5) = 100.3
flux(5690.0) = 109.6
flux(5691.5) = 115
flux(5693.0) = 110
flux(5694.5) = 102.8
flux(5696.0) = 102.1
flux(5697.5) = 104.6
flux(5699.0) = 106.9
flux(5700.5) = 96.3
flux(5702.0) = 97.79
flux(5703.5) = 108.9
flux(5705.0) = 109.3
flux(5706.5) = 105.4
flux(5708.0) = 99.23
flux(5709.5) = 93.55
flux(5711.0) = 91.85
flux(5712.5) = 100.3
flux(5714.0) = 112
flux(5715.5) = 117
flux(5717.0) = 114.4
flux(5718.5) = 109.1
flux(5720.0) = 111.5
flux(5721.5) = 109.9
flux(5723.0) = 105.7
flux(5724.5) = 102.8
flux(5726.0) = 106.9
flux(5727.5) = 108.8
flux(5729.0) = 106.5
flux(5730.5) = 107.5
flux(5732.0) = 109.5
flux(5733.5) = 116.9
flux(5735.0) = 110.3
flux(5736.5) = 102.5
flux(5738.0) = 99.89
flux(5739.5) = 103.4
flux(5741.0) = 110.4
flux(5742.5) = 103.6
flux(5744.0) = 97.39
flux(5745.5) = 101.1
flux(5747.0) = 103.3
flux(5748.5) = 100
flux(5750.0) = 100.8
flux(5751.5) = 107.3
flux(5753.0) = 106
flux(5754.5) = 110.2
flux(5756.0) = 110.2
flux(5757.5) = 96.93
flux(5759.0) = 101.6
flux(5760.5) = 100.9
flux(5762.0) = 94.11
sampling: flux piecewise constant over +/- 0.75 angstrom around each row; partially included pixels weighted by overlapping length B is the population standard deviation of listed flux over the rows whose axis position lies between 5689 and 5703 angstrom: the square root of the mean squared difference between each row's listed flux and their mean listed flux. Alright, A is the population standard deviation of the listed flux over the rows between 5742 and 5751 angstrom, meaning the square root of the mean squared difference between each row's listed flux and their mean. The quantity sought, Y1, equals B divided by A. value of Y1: 2.7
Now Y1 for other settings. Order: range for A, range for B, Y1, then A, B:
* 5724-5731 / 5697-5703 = 2.2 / 2.0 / 4.5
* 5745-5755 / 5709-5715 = 2.2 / 3.6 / 7.9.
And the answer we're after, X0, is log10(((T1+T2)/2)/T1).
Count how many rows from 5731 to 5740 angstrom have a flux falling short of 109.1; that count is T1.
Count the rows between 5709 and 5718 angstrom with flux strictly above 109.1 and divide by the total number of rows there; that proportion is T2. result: -0.234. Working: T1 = 3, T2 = 0.50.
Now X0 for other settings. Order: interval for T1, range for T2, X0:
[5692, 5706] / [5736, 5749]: -0.294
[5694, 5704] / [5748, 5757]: -0.281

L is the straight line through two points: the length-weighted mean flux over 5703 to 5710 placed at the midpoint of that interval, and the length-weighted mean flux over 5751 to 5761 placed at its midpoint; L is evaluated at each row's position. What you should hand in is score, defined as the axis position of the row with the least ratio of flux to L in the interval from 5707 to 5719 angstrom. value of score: 5711.0 angstrom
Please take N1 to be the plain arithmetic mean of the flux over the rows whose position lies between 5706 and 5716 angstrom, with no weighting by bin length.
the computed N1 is 103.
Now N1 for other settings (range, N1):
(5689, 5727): 106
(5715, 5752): 107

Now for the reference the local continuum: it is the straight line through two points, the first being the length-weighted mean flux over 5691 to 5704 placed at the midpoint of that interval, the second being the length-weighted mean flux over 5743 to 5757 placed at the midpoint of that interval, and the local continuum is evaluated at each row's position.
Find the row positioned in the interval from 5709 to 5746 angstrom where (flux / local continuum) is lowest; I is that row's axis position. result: 5711.0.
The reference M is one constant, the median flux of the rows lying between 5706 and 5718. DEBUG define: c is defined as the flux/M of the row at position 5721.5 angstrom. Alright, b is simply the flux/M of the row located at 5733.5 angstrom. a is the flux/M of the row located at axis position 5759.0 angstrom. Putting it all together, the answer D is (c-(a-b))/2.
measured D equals 0.609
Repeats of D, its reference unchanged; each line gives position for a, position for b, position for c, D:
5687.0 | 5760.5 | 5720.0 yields 0.518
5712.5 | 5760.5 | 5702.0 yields 0.478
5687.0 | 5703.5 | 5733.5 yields 0.583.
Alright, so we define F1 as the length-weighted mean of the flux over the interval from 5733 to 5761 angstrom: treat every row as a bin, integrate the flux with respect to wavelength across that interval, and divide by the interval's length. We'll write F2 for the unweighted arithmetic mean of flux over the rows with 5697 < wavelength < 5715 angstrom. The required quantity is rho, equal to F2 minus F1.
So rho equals -2.1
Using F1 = 104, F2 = 102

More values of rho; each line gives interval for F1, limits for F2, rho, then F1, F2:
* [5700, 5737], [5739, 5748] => -3.0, 106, 103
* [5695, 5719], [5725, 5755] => 1.4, 104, 106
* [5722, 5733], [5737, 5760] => -3.6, 107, 103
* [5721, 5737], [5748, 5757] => -2.2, 108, 106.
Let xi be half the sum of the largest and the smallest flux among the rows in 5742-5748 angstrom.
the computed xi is 100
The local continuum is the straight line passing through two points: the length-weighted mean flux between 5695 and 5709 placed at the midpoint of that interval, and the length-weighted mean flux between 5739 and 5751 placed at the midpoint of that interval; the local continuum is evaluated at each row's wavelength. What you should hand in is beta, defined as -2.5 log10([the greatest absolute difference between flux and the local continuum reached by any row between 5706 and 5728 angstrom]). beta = -2.9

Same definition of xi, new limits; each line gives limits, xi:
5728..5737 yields 110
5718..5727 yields 107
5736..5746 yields 104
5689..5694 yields 112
